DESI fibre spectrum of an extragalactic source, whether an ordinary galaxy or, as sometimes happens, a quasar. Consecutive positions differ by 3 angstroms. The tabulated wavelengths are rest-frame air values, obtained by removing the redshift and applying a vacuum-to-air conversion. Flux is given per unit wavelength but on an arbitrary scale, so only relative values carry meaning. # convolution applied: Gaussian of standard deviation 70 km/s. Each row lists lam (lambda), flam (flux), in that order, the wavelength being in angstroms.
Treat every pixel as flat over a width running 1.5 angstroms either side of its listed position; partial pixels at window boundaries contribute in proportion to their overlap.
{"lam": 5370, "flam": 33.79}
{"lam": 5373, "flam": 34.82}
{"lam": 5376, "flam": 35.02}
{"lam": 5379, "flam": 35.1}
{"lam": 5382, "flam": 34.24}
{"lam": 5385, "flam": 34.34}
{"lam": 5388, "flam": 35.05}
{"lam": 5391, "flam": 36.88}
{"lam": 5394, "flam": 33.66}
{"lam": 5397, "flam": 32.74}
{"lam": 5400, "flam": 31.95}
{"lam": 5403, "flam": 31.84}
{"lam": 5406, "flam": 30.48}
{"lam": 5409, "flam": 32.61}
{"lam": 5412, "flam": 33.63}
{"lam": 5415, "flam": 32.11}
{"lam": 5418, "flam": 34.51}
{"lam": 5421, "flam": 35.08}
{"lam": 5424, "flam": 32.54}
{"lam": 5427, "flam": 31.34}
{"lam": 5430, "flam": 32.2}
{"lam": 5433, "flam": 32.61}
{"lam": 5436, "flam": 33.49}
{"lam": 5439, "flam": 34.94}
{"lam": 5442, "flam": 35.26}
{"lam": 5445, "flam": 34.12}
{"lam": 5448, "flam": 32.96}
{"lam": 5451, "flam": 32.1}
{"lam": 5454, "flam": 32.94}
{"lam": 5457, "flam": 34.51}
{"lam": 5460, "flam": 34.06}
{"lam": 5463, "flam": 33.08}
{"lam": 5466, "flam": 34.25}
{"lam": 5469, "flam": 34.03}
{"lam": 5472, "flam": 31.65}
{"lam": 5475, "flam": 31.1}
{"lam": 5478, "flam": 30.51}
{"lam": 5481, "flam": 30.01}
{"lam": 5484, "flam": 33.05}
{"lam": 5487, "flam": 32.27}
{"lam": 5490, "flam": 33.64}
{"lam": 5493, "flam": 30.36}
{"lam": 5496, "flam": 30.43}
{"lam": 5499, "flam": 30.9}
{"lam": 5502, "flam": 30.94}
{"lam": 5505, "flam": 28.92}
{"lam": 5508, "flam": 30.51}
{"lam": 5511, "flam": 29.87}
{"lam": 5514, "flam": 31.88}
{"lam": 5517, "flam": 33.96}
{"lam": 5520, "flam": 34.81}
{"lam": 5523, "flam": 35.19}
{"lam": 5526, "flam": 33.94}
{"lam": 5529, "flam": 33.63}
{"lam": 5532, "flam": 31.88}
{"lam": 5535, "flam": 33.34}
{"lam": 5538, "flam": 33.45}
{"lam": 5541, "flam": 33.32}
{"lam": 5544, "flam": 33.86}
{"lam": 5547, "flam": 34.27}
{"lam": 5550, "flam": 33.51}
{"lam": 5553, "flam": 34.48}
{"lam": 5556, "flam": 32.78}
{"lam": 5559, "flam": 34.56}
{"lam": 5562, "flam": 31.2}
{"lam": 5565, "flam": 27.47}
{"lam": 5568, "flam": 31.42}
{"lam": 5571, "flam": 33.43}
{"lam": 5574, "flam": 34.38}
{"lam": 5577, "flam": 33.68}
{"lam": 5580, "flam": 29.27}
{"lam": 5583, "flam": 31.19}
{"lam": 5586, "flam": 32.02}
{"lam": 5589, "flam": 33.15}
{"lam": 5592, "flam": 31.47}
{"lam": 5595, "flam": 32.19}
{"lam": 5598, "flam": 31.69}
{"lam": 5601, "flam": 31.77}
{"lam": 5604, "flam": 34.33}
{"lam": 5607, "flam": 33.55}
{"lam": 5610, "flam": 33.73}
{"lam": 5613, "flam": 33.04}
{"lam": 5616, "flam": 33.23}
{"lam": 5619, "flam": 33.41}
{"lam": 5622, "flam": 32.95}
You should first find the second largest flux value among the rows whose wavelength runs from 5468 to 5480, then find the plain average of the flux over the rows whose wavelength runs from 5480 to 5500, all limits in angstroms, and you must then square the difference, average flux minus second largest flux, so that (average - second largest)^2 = 0.0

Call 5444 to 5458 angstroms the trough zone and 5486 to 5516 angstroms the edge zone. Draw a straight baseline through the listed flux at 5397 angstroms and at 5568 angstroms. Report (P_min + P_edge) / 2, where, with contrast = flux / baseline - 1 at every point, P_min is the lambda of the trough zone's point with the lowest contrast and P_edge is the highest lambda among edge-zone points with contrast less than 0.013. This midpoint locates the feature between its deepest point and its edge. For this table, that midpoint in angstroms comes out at 5482.5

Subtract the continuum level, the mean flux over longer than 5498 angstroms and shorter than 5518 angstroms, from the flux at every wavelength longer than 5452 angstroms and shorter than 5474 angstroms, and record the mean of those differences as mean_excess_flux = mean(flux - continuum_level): 2.5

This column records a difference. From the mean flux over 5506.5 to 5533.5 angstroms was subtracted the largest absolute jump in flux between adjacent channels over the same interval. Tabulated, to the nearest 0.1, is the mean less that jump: 30.8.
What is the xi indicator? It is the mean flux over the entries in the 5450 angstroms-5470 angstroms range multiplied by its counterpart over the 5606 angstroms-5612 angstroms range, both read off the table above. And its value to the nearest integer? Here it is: 1129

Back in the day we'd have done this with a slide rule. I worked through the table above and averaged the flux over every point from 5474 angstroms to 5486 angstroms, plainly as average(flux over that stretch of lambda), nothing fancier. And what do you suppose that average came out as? 31.2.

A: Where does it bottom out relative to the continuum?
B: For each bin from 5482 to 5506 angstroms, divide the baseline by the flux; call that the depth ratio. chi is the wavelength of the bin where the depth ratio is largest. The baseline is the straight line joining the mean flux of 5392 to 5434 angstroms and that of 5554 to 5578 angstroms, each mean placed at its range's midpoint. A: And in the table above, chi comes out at 5505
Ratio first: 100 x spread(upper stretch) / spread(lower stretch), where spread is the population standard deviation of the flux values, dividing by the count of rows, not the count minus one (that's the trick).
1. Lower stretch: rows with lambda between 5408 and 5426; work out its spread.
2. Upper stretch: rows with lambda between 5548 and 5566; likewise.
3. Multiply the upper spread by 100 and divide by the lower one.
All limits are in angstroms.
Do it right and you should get 225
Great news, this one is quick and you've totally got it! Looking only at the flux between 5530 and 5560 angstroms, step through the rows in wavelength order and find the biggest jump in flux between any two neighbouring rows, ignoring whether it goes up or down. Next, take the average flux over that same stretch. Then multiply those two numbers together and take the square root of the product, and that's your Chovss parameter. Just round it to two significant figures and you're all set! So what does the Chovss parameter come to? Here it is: 7.7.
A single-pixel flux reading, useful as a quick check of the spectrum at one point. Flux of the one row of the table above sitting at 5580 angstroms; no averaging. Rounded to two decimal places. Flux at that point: 29.27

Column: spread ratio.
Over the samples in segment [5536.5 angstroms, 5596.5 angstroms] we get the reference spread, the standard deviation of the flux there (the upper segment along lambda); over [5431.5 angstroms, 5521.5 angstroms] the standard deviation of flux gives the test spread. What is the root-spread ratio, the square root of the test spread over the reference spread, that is 0.98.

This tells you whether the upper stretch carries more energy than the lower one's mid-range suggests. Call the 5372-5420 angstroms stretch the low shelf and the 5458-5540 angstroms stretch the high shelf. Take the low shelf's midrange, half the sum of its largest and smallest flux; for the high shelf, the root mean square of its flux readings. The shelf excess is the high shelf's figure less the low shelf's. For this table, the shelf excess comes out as -1.4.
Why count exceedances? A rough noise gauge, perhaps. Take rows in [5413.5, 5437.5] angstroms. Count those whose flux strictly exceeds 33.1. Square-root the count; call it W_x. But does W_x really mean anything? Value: 1.7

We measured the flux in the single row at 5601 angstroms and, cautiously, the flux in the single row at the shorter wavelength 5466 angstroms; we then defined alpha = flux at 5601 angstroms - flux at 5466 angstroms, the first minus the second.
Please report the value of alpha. -2.5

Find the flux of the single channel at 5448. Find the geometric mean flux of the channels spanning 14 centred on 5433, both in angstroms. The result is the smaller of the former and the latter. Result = 32.9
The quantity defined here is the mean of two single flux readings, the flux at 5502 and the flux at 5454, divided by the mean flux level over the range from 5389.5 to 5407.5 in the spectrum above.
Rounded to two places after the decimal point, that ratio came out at 0.97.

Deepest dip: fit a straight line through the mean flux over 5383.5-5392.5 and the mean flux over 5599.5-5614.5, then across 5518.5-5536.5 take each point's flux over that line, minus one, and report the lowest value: -0.06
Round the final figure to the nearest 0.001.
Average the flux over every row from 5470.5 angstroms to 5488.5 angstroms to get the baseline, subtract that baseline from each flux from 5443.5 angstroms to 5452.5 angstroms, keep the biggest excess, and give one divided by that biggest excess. 0.372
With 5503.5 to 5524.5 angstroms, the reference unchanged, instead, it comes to 0.266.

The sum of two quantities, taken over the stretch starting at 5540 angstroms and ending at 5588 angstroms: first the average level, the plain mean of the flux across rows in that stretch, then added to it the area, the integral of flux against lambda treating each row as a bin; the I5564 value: 1595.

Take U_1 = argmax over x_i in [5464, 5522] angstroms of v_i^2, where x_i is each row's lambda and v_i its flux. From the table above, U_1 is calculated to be 5520 angstroms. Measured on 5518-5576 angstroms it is 5523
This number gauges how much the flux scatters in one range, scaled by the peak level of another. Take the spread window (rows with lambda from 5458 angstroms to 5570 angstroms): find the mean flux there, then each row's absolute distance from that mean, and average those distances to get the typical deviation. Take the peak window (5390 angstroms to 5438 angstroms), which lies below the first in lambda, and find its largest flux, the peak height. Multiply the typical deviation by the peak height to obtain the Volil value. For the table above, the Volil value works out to 59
